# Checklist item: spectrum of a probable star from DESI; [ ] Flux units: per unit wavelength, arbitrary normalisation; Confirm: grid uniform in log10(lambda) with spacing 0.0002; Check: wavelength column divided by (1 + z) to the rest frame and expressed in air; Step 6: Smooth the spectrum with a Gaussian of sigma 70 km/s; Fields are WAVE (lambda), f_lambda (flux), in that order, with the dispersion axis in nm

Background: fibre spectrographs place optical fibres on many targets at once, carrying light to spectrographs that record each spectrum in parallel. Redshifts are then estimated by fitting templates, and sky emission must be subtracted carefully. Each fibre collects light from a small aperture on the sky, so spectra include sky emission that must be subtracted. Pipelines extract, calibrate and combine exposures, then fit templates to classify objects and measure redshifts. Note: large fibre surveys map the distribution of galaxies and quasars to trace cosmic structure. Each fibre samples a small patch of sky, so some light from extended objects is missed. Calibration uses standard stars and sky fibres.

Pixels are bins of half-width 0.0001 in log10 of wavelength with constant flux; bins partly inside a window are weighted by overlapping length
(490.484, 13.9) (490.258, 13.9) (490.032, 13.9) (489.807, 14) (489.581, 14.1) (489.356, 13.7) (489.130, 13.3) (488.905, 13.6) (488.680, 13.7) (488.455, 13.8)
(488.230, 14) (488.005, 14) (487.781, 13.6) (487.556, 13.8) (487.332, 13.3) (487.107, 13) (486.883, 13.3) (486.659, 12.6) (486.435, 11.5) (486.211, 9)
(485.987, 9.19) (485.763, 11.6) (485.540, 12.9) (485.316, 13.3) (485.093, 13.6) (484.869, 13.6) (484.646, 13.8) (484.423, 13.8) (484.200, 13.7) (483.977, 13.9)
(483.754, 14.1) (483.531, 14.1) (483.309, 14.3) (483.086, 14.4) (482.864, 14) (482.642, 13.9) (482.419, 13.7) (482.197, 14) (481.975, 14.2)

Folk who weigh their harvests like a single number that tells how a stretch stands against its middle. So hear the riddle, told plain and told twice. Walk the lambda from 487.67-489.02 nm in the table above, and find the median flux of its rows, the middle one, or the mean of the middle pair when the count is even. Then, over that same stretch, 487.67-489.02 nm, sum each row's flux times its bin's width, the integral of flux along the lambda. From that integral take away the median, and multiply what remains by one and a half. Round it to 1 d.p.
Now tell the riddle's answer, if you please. 7.3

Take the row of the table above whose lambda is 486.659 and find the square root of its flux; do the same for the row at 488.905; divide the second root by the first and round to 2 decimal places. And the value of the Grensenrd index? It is 1.04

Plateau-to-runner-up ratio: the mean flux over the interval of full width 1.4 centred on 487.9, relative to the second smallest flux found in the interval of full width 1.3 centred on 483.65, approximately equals 0.99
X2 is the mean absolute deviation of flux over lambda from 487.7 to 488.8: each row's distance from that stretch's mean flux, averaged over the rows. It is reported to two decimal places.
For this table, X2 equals 0.14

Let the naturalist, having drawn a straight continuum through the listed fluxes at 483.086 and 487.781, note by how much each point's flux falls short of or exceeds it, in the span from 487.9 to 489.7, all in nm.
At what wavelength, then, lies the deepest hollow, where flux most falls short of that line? 489.130 nm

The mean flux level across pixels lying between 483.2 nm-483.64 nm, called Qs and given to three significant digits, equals 14.2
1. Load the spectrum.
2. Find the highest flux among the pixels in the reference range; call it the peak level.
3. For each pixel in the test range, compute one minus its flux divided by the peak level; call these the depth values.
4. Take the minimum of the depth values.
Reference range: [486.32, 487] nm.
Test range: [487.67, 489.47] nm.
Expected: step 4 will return -0.053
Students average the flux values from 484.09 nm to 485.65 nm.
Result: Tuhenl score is 13.5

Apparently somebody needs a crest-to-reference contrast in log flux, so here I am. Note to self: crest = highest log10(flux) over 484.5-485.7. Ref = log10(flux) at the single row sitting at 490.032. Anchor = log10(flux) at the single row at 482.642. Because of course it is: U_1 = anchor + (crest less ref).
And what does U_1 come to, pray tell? 1.140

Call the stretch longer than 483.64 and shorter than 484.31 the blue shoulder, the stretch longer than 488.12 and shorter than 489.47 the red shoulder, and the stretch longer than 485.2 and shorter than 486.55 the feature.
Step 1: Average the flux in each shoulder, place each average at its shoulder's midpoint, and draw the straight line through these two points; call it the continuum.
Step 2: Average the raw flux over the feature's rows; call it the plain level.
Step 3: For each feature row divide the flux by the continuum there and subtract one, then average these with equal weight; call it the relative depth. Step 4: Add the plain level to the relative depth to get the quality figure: 11.1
